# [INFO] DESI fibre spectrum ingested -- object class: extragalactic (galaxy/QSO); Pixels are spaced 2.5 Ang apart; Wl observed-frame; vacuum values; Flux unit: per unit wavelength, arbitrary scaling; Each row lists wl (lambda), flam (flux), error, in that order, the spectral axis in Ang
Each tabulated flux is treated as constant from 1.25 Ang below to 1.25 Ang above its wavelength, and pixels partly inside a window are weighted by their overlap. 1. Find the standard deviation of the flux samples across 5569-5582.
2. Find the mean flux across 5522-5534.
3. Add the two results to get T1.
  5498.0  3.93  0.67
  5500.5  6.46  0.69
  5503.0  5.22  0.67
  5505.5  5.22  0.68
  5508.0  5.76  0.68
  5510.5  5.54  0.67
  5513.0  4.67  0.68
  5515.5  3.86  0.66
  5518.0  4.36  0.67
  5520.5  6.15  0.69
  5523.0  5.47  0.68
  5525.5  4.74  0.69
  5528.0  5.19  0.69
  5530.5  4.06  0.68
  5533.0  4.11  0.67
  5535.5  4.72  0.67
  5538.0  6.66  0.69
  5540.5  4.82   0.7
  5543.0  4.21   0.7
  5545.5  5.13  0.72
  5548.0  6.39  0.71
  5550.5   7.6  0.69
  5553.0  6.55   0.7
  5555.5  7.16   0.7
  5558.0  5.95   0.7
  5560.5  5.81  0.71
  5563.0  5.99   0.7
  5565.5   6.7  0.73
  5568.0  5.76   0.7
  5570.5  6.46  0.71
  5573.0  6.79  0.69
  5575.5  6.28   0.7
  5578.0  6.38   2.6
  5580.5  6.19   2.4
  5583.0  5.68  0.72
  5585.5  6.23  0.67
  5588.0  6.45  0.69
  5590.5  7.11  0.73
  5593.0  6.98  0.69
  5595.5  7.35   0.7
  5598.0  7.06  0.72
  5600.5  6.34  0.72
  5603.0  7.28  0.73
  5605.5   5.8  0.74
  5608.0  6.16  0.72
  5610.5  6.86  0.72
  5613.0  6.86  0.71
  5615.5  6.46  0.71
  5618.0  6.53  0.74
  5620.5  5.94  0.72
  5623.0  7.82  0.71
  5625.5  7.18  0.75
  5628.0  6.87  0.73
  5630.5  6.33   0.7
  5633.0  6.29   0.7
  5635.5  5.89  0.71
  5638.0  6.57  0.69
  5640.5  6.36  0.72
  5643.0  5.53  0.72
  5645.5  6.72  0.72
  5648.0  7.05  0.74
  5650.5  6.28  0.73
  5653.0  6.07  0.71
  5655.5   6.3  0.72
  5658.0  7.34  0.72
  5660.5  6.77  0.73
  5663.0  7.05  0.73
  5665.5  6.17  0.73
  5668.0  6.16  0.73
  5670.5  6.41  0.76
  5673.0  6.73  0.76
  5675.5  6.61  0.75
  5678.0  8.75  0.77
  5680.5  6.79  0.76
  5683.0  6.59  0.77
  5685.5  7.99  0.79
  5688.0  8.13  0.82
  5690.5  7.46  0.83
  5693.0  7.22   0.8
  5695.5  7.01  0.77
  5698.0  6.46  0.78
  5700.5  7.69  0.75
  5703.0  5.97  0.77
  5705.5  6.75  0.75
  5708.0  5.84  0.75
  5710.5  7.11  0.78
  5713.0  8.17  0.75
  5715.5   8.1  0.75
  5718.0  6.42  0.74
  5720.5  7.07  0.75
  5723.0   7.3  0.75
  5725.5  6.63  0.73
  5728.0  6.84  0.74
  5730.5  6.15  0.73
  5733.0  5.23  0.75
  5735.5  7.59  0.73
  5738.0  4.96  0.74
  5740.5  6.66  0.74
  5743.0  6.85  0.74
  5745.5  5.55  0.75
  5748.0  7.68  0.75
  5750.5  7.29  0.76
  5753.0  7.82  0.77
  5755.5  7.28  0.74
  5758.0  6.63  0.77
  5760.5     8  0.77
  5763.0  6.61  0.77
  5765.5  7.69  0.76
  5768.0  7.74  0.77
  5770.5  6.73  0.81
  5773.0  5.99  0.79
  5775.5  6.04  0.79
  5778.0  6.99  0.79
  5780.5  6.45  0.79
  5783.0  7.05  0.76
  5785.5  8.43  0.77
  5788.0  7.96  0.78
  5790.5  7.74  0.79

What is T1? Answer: 4.9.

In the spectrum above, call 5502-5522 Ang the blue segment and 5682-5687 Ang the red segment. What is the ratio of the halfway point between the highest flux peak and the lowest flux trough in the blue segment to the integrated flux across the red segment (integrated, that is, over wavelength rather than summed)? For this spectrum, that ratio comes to 0.14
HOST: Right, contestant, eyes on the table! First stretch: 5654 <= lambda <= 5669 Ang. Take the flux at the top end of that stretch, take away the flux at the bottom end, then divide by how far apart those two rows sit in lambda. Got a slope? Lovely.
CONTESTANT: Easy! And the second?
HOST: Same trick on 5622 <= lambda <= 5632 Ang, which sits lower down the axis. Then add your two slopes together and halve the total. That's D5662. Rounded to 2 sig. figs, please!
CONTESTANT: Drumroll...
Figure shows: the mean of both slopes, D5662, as -0.10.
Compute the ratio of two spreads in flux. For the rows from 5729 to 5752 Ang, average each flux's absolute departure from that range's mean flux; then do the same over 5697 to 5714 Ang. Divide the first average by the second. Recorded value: 1.3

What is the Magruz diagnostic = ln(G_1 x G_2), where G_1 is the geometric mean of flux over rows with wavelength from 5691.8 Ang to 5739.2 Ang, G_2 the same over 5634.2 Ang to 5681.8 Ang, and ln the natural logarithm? 3.79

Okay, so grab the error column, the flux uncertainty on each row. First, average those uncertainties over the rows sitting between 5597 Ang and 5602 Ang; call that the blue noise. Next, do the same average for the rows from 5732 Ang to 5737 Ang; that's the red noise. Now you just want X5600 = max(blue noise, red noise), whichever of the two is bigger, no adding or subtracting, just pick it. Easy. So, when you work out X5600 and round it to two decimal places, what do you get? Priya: 0.74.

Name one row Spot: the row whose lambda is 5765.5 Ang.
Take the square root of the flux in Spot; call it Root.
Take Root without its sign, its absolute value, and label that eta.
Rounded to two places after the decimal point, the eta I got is 2.77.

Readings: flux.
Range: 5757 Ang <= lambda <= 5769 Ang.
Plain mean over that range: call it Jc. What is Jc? 7.3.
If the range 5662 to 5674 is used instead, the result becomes 6.5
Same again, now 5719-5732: 6.8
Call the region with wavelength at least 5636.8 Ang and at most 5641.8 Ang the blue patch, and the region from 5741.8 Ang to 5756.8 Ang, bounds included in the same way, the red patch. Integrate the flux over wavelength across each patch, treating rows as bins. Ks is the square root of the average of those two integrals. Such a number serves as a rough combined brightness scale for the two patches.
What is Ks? 8.32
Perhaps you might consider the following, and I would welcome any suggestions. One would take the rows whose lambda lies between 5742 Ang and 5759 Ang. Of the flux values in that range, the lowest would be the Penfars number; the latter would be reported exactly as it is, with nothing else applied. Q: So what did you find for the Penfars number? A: 5.55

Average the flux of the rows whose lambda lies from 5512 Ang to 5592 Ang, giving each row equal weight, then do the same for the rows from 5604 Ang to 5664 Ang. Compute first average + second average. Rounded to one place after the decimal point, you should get 12.3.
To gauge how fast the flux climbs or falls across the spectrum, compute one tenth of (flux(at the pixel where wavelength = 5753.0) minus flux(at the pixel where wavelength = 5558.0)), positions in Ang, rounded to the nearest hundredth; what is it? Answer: 0.19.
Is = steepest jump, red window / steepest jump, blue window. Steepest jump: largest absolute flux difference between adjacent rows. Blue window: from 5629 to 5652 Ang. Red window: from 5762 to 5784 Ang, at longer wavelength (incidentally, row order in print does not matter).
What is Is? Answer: 0.9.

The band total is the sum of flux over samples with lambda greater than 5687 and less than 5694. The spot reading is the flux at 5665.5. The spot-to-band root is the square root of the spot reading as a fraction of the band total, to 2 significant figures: 0.52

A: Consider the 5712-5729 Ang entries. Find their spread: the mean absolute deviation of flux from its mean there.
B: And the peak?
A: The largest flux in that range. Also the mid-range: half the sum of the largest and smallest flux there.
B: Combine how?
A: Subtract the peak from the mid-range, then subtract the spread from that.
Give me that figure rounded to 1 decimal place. -1.4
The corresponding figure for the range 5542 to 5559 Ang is -2.6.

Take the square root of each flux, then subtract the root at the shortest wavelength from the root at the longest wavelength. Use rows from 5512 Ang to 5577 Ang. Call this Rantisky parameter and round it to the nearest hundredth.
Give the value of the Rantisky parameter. 0.34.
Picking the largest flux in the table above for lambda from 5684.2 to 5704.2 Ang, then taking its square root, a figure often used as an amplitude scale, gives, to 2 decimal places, 2.85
